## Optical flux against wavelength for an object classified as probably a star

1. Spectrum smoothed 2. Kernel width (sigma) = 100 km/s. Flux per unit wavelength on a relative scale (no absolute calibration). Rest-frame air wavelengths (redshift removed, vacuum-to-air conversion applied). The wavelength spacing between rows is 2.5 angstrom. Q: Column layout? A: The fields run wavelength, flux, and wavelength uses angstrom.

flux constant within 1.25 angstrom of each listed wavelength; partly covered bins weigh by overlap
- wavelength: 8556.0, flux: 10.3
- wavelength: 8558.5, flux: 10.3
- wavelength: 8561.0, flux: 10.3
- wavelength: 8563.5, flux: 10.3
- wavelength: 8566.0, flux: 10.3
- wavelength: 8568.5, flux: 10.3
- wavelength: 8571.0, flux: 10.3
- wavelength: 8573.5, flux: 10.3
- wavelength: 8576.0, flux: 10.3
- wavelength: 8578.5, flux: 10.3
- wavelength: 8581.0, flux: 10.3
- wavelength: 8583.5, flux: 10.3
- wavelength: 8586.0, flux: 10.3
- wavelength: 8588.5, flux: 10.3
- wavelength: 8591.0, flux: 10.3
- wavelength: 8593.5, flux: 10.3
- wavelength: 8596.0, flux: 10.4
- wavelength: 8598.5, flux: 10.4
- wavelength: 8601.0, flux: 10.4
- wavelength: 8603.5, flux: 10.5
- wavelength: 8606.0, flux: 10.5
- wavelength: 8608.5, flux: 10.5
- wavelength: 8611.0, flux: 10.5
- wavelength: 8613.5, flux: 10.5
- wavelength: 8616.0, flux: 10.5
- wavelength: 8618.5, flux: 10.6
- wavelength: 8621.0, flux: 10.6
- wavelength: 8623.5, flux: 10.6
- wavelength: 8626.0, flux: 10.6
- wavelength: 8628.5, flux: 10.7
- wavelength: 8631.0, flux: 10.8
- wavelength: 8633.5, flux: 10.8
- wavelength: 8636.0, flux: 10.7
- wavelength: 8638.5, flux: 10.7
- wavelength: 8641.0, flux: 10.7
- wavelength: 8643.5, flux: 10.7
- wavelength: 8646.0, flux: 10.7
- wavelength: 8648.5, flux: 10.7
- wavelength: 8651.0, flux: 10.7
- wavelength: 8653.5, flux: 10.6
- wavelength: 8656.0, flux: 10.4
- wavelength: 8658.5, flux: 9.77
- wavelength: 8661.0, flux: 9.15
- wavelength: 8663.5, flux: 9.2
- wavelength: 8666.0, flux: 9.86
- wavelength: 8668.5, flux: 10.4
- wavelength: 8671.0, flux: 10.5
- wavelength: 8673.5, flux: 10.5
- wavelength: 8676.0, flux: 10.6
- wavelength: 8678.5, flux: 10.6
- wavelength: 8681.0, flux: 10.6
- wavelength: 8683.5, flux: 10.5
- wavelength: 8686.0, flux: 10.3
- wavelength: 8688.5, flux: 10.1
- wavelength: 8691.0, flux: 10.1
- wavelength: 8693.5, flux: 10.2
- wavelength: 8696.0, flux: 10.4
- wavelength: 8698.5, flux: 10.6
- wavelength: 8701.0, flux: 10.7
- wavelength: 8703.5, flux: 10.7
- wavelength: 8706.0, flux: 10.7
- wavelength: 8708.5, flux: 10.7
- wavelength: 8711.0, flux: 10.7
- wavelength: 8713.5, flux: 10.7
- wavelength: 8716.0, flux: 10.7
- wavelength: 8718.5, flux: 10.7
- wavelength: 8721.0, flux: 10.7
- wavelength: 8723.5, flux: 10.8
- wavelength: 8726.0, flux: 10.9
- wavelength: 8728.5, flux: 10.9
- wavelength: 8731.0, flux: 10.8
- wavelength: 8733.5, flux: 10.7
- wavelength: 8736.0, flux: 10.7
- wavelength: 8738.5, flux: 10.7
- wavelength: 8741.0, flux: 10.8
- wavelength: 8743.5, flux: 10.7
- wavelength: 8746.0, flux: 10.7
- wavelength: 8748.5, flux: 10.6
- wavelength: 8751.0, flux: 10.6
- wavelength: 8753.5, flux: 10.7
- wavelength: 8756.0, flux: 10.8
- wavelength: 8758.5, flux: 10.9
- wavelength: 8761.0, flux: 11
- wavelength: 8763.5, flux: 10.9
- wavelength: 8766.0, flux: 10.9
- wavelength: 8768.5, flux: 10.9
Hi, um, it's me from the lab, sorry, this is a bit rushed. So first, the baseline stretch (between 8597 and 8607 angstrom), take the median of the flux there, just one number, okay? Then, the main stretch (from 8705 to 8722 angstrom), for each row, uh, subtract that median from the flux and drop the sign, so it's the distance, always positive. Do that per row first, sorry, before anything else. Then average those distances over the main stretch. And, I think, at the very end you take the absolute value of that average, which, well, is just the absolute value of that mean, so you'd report 0.25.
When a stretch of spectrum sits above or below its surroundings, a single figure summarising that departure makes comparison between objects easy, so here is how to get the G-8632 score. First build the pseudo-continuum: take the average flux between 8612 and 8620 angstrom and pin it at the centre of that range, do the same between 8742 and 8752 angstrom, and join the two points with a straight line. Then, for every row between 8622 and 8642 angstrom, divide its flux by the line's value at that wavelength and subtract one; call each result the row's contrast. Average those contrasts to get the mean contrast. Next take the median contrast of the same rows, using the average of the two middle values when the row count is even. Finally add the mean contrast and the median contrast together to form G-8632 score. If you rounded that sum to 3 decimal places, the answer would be 0.028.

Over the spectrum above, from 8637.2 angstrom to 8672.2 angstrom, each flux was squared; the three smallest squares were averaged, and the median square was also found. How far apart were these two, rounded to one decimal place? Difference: 23.4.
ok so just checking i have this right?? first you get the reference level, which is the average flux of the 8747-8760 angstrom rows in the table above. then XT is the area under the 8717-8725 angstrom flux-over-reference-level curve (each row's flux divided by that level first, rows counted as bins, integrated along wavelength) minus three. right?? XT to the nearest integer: 5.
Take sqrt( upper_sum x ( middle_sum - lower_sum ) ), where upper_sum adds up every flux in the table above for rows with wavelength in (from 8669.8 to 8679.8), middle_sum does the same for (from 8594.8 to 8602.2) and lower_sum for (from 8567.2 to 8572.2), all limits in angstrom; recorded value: 21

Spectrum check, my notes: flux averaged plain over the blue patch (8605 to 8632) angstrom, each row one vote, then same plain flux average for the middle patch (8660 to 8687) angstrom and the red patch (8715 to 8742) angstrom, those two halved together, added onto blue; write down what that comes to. 21.1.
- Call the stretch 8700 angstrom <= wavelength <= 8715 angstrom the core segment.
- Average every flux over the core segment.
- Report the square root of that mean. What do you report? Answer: 3.27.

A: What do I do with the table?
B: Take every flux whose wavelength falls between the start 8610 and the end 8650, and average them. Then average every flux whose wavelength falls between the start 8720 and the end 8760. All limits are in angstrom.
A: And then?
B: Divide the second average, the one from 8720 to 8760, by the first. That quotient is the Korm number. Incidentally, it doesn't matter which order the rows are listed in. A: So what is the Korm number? 1.01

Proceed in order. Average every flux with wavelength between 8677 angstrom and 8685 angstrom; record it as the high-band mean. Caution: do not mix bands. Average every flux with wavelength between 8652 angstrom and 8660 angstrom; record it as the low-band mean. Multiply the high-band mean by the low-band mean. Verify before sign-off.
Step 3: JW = 108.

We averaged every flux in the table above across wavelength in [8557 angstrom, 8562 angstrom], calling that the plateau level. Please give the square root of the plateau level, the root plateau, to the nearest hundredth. 3.21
